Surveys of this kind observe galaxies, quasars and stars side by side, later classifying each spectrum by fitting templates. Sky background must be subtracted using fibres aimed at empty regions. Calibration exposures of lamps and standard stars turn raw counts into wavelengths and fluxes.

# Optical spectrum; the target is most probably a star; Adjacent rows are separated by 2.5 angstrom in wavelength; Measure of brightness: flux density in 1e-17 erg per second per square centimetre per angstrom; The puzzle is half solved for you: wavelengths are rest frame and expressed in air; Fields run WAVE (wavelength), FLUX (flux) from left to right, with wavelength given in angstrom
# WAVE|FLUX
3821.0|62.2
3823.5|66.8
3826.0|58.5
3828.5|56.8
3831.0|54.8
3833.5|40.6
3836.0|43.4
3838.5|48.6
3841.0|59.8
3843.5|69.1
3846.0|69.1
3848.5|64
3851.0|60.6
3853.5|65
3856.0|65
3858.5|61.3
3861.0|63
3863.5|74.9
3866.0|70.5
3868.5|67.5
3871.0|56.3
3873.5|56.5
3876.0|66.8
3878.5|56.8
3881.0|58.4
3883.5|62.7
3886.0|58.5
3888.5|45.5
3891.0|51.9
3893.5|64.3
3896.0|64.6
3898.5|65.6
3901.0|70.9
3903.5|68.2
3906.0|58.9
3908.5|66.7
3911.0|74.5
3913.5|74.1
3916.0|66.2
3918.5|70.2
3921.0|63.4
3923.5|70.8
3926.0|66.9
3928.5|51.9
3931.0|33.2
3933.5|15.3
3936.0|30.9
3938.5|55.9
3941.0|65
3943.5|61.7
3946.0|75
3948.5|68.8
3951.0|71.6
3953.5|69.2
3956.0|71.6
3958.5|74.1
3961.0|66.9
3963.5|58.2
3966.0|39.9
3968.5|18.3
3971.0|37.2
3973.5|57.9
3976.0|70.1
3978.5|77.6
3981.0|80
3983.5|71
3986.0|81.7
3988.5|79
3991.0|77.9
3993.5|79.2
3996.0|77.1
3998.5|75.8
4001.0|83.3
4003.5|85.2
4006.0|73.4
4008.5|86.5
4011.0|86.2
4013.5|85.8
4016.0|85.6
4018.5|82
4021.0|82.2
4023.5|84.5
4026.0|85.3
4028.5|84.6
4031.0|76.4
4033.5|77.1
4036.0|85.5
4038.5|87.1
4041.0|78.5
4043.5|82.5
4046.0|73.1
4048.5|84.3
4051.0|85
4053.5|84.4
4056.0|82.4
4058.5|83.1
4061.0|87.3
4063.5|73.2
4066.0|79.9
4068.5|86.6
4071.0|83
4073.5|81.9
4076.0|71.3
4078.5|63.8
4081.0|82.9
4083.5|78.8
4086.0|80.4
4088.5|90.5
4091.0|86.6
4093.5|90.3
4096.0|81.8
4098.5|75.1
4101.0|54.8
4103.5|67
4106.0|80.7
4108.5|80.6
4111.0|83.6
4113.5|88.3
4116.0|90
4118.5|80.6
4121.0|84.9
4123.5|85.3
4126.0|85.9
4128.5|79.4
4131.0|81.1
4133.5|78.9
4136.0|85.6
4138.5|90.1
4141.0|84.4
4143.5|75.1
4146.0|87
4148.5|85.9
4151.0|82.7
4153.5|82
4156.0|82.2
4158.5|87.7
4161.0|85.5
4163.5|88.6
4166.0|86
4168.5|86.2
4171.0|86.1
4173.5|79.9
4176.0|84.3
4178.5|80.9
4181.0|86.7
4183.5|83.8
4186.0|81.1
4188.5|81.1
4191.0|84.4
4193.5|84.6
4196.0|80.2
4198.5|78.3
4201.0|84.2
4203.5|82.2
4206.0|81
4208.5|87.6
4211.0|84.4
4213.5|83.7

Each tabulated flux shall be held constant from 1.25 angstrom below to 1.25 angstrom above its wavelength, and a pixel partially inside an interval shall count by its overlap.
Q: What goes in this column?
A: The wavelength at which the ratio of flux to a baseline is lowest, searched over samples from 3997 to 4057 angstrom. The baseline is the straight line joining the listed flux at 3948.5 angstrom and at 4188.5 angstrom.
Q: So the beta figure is 4046.0 angstrom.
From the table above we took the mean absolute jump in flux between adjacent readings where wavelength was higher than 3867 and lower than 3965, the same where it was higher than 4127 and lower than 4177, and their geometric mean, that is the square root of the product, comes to 5.3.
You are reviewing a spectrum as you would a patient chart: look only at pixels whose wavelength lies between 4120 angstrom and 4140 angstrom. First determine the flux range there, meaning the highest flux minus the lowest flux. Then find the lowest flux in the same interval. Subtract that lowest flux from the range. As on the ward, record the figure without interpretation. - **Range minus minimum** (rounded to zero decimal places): -68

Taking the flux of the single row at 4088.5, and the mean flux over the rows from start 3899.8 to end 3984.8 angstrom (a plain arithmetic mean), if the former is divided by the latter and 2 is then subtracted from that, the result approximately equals -0.52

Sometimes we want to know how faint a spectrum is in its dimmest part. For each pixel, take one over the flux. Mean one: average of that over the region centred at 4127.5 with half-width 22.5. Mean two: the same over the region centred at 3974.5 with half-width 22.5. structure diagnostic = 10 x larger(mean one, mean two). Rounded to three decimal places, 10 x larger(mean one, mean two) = 0.175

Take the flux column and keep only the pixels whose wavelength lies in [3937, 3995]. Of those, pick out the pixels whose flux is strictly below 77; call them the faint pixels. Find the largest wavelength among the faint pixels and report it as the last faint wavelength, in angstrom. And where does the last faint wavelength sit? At 3983.5 angstrom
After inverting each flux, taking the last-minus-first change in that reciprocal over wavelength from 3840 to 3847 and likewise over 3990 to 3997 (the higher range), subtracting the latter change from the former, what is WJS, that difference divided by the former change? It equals 1.1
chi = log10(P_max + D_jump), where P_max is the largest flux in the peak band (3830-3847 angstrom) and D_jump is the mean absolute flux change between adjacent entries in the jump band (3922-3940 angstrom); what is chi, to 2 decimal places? 1.93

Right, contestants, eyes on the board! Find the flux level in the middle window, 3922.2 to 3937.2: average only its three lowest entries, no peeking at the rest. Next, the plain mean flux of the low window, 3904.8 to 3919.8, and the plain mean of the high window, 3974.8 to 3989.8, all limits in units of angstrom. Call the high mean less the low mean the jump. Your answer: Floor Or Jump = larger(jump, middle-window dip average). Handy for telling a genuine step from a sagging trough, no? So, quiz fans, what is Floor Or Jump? 26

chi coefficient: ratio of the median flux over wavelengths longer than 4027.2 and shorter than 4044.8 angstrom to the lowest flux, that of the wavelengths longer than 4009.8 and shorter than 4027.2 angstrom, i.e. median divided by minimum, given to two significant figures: 1.0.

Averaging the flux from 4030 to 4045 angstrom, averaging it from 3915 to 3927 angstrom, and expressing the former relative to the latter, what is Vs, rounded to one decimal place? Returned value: 1.2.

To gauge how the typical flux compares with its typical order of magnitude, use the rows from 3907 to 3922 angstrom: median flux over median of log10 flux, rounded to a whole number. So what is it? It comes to 37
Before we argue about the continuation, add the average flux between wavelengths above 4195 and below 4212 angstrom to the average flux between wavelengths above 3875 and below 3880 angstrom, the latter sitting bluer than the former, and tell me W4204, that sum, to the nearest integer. 144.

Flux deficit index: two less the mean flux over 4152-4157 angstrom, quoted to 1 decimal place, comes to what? -80.1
